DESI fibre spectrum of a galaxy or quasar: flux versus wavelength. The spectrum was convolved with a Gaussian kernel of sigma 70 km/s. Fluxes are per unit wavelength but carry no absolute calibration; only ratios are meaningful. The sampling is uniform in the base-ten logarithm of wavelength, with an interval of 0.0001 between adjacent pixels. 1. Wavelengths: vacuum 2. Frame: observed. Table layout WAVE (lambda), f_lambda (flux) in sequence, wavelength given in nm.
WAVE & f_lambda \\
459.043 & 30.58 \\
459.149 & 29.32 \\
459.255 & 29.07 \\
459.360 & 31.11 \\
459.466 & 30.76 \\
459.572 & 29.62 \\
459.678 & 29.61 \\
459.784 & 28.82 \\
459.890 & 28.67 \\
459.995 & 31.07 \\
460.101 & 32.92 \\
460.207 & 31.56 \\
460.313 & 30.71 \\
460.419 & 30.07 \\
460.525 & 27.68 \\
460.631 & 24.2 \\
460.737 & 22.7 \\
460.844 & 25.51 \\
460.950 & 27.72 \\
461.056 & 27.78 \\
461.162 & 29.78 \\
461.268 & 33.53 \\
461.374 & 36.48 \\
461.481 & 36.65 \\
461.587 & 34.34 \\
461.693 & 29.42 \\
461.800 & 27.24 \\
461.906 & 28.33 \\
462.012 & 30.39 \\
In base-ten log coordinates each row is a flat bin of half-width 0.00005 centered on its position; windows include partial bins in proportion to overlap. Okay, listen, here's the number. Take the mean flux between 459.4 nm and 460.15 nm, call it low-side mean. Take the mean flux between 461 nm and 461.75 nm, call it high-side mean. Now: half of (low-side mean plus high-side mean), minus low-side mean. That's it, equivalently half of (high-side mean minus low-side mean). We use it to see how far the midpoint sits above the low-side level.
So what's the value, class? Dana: 1.2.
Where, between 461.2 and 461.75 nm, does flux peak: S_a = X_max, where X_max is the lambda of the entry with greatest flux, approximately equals 461.481 nm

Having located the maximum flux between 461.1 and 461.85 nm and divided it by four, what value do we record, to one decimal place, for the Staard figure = 9.2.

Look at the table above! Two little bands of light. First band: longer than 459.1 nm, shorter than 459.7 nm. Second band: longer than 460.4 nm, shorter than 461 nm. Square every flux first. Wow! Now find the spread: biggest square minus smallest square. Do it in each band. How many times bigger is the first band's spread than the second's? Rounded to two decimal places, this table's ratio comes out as 0.32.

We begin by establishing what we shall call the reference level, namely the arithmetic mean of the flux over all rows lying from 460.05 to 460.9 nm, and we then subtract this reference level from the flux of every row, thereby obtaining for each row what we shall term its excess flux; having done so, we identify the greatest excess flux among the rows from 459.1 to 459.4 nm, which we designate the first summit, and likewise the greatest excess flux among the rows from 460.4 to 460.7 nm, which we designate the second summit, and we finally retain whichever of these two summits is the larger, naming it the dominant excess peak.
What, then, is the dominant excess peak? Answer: 3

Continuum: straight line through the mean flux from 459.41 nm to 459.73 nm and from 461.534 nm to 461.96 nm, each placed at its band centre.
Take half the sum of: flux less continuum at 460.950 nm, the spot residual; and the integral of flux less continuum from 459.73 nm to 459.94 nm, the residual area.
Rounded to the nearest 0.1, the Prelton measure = -1.2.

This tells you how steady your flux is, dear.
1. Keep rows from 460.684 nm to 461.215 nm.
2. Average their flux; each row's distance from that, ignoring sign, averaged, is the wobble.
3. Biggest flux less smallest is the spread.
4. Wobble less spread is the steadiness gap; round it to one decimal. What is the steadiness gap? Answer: -5.0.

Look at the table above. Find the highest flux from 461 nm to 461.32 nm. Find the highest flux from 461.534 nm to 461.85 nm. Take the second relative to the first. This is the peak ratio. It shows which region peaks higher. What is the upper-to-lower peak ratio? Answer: 1.02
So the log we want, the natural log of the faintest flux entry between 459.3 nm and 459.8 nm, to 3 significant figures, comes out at 3.36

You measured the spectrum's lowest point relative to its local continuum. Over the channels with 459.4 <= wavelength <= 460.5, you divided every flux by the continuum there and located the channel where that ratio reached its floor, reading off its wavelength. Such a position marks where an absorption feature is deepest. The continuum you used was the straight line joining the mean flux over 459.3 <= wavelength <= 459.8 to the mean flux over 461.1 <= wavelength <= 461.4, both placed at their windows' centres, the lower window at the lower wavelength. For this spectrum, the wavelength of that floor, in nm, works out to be 459.890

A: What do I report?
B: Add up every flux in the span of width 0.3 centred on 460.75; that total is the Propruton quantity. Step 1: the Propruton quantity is 72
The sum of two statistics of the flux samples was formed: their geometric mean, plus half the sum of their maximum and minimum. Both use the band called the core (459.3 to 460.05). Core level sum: 59.8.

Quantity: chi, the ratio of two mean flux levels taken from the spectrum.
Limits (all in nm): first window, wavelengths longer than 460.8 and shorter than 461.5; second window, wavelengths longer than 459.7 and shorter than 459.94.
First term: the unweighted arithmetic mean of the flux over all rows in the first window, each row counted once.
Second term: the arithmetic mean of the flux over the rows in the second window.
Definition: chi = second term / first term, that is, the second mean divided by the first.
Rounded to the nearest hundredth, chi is 0.93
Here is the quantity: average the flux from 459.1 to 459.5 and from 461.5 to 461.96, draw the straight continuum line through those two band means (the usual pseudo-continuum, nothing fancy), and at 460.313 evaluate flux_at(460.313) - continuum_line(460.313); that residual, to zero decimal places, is 1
